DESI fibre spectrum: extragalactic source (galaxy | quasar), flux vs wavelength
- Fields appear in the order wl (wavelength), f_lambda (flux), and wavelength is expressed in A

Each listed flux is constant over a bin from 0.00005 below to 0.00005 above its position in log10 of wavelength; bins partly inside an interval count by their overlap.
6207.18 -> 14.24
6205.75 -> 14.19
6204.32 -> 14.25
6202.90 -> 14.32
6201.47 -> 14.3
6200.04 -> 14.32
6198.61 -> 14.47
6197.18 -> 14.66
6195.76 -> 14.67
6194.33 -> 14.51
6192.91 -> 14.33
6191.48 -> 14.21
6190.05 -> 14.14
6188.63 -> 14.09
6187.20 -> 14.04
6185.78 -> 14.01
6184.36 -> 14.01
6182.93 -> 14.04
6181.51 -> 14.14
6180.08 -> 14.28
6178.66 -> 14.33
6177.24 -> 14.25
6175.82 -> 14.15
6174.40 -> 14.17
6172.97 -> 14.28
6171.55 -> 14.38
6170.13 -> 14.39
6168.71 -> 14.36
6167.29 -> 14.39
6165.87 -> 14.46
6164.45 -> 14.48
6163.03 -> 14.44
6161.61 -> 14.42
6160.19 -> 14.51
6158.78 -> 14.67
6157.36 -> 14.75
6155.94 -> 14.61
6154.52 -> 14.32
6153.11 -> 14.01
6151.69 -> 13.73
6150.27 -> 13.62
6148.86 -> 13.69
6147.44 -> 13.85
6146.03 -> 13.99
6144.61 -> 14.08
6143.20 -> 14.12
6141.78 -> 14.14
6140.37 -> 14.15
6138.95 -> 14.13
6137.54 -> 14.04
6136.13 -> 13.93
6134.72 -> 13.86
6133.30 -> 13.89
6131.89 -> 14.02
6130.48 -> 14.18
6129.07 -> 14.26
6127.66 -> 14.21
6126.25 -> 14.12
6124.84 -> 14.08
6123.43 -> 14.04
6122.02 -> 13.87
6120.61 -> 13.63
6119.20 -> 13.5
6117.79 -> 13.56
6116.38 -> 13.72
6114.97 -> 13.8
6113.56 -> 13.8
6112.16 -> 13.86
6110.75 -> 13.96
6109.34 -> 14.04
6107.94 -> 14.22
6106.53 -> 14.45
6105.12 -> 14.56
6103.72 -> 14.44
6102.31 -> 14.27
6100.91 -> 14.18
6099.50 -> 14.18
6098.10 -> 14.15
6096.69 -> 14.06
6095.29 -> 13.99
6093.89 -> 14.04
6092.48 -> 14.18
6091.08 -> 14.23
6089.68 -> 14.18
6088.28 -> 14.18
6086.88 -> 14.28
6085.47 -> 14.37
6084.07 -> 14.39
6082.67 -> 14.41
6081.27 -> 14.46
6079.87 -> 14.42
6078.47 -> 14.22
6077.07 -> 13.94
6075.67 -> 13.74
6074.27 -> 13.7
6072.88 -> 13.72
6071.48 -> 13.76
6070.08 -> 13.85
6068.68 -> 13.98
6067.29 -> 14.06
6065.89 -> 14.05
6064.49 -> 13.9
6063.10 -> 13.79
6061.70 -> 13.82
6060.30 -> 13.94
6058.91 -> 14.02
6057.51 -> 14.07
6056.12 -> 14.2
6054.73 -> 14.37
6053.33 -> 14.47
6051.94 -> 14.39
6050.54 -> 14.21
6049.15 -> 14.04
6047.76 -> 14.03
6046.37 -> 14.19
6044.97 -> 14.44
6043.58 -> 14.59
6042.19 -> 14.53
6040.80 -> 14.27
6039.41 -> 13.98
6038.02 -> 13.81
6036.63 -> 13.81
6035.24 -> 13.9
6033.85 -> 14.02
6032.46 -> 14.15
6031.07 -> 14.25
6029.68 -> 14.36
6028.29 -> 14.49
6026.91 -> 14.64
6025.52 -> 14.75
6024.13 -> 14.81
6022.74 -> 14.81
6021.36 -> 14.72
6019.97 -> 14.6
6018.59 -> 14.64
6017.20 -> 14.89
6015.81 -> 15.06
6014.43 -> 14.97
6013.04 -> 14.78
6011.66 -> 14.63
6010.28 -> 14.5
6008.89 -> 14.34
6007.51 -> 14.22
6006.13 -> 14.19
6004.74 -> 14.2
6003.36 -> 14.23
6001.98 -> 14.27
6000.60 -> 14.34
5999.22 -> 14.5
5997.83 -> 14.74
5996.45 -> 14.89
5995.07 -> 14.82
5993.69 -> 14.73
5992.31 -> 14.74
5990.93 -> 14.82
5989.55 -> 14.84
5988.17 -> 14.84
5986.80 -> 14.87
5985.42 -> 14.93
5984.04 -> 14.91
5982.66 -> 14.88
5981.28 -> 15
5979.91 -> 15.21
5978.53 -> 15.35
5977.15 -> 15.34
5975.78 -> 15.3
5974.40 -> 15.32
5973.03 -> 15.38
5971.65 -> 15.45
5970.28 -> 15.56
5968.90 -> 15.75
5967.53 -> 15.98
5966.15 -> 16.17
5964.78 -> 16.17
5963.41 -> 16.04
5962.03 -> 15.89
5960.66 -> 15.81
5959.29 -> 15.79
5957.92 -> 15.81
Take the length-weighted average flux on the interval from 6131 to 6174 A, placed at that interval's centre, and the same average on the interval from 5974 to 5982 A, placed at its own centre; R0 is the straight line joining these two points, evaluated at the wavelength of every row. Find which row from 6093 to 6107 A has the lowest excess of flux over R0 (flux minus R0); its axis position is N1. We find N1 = 6095.29 A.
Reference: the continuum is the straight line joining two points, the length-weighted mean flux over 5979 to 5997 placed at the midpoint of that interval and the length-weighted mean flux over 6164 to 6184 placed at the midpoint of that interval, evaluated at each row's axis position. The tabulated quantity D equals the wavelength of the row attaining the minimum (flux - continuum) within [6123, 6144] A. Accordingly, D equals 6134.72 A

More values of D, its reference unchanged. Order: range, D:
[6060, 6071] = 6063.10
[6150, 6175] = 6150.27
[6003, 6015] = 6006.13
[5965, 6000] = 5999.22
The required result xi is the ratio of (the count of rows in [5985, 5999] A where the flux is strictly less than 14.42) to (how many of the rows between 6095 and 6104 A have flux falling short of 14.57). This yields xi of 0.0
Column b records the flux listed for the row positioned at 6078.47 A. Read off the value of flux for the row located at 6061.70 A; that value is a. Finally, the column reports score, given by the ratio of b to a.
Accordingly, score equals 1.03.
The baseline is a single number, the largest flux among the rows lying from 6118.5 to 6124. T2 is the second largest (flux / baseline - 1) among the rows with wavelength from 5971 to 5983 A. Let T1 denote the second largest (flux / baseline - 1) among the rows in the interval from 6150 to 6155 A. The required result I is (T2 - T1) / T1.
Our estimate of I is -45.7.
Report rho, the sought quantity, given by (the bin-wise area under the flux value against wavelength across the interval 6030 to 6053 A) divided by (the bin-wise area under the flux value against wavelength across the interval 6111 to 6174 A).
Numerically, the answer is 0.37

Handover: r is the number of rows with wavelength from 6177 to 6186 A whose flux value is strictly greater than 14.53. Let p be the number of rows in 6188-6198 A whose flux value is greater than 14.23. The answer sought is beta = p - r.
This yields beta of 4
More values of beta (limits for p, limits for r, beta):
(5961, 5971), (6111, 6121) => 7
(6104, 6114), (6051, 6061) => 2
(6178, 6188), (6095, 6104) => 2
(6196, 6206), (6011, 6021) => -1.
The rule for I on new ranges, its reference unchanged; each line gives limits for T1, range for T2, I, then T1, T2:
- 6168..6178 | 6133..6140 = -1.0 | 0.024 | 0.00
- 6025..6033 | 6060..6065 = -1.2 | 0.043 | -0.01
